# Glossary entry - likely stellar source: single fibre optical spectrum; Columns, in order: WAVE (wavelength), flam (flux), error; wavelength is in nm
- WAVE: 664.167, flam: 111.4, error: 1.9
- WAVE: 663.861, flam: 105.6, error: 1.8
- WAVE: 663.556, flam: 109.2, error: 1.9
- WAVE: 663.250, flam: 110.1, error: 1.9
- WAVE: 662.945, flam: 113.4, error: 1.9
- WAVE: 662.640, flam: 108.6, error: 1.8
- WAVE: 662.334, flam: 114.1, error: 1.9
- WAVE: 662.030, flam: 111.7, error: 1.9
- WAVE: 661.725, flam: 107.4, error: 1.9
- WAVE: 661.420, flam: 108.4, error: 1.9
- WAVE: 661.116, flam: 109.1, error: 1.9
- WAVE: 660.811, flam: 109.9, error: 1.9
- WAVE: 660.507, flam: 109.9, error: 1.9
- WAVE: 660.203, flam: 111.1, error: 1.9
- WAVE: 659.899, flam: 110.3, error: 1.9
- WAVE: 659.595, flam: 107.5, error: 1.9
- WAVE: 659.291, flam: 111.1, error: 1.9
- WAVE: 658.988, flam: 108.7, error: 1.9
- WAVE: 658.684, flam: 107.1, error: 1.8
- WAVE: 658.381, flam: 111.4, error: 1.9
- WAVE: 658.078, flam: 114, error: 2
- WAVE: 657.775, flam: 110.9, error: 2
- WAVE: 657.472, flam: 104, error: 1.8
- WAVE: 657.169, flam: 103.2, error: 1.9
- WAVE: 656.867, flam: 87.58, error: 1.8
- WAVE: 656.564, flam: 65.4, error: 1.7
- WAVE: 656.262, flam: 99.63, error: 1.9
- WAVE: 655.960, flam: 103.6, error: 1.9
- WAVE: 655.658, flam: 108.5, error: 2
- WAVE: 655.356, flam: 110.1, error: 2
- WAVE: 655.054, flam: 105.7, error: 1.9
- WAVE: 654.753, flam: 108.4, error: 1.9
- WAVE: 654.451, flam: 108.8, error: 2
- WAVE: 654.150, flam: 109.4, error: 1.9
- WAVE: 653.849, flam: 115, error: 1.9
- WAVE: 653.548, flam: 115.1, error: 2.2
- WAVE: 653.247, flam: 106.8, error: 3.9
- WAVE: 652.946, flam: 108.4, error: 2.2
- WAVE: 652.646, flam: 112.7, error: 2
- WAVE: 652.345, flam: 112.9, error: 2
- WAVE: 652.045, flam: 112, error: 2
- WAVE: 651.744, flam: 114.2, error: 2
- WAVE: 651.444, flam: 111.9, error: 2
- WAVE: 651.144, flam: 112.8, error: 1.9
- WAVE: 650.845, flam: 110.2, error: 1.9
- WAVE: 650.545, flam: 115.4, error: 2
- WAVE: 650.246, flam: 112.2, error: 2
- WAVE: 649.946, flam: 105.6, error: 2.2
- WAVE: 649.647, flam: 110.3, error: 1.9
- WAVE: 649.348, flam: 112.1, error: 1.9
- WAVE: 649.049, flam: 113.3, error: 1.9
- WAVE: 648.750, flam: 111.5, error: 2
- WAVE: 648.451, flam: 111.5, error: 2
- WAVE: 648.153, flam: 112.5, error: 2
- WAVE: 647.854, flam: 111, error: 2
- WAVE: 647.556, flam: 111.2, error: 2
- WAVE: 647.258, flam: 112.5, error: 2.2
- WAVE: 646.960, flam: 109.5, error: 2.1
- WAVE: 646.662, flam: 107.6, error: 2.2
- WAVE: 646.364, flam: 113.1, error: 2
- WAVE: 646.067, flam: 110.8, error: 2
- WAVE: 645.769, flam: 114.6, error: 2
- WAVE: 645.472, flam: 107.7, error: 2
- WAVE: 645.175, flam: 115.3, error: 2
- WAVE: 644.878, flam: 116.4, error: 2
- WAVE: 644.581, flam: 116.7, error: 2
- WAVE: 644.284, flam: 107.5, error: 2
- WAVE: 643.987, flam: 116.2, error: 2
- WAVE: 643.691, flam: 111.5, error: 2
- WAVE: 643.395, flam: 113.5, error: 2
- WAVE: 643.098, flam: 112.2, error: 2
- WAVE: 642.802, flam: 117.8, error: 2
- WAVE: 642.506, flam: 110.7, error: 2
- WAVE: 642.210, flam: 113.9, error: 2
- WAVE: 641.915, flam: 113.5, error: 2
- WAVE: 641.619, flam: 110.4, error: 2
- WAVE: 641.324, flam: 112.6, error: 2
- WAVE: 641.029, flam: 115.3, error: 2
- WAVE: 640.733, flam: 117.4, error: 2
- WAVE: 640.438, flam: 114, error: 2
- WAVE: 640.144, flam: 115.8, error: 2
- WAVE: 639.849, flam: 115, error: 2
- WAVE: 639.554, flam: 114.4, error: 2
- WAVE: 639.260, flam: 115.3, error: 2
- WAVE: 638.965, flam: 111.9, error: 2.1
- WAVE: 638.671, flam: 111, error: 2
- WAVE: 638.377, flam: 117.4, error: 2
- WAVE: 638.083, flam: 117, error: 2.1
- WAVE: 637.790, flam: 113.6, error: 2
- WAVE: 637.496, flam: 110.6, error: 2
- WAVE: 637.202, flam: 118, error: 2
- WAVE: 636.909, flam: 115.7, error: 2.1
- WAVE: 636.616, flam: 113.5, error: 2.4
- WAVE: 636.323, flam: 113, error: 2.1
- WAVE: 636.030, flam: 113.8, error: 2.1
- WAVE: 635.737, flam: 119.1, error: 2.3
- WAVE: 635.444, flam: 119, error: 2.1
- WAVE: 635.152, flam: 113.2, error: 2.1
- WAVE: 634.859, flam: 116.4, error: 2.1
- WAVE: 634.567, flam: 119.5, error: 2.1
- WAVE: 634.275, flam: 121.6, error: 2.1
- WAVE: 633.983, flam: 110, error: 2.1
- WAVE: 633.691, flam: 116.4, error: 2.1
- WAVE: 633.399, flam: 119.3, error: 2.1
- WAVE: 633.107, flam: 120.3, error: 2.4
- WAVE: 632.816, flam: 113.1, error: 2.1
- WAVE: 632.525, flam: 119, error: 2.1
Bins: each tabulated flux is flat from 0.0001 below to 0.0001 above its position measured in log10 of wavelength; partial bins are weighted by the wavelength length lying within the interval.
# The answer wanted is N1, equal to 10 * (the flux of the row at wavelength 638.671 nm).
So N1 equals 1110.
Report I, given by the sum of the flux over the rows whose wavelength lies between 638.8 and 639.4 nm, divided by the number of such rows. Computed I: 114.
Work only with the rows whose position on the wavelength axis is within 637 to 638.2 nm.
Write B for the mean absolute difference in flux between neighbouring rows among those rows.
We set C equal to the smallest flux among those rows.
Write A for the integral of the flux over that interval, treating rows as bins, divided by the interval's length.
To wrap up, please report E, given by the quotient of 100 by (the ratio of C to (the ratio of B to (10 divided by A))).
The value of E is 48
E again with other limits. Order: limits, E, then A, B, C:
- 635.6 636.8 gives 22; 115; 2.2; 113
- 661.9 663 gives 44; 112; 4.2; 108.6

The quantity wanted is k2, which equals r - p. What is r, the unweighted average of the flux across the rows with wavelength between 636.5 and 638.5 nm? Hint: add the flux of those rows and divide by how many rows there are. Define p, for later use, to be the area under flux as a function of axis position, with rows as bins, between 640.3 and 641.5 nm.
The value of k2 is -23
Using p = 138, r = 115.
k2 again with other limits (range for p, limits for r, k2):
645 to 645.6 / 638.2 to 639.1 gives 46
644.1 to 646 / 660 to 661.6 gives -105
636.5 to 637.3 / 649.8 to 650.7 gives 18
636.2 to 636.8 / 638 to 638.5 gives 49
